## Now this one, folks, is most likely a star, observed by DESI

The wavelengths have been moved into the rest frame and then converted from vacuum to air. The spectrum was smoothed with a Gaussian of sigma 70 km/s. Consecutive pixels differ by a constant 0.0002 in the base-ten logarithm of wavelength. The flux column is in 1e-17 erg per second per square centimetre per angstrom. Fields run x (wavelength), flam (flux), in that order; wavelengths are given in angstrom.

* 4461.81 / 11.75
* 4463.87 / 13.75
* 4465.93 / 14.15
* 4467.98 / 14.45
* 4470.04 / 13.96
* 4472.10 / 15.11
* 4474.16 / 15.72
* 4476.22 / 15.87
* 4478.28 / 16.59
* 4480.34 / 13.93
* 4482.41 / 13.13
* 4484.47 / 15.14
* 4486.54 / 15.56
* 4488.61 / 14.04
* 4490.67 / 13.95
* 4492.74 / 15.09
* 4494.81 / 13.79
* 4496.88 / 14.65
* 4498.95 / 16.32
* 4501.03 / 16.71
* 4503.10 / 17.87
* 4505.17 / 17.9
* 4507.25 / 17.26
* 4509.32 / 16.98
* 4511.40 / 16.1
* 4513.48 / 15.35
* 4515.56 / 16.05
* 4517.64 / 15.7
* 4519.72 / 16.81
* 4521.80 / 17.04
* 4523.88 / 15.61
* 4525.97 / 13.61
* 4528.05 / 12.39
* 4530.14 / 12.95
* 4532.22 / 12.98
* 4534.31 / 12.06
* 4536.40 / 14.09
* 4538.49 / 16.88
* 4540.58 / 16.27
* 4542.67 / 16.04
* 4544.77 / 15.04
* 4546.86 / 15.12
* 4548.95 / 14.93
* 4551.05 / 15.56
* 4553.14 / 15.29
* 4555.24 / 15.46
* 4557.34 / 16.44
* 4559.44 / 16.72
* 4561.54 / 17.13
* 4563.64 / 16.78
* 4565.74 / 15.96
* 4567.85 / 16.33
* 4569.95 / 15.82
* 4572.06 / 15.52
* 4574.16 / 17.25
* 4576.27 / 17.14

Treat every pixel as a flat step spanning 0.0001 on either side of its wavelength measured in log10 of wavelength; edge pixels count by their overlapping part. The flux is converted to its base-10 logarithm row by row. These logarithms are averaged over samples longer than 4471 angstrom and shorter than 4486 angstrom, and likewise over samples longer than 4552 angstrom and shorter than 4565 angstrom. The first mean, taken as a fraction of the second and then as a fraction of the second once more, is 0.80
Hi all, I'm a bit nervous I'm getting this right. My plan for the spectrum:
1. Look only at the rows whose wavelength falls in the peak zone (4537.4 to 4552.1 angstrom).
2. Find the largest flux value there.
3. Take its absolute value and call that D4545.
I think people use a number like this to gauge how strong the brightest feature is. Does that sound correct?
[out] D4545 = 16.9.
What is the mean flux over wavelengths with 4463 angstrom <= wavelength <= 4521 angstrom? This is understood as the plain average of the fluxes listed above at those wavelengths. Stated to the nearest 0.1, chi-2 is 15.4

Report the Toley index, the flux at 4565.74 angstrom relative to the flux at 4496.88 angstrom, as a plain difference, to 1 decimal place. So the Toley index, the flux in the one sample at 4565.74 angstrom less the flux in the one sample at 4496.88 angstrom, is 1.3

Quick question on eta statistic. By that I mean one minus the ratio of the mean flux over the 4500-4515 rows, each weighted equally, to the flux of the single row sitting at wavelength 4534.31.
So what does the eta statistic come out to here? -0.40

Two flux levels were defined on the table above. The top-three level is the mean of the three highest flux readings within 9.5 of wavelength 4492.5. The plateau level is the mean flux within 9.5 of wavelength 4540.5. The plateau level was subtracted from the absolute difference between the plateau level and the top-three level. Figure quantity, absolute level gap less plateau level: -13.4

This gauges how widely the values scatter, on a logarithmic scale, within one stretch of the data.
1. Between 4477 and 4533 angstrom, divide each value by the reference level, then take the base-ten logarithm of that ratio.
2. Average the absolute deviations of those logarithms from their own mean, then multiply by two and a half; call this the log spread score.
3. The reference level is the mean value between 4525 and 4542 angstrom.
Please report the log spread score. 0.097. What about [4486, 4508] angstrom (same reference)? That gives 0.092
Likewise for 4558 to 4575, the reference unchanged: 0.035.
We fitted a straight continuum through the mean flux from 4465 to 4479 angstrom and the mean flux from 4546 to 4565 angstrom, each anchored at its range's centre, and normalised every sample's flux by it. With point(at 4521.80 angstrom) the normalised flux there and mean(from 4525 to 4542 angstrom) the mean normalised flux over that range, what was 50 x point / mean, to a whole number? 62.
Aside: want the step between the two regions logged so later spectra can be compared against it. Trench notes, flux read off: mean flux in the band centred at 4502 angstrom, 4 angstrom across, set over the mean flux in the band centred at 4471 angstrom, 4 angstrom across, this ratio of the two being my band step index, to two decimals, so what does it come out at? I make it 1.19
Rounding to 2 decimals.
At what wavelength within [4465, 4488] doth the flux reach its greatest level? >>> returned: 4478.28 angstrom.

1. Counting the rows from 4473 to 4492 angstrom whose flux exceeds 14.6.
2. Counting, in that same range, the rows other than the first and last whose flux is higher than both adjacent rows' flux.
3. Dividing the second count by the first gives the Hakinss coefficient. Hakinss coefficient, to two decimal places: 0.40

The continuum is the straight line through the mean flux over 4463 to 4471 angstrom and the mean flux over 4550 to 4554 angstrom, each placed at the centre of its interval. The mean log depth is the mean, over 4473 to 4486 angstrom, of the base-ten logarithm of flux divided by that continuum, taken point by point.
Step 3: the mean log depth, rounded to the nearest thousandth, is 0.022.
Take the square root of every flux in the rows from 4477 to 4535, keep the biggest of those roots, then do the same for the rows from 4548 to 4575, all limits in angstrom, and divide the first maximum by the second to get 1.02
